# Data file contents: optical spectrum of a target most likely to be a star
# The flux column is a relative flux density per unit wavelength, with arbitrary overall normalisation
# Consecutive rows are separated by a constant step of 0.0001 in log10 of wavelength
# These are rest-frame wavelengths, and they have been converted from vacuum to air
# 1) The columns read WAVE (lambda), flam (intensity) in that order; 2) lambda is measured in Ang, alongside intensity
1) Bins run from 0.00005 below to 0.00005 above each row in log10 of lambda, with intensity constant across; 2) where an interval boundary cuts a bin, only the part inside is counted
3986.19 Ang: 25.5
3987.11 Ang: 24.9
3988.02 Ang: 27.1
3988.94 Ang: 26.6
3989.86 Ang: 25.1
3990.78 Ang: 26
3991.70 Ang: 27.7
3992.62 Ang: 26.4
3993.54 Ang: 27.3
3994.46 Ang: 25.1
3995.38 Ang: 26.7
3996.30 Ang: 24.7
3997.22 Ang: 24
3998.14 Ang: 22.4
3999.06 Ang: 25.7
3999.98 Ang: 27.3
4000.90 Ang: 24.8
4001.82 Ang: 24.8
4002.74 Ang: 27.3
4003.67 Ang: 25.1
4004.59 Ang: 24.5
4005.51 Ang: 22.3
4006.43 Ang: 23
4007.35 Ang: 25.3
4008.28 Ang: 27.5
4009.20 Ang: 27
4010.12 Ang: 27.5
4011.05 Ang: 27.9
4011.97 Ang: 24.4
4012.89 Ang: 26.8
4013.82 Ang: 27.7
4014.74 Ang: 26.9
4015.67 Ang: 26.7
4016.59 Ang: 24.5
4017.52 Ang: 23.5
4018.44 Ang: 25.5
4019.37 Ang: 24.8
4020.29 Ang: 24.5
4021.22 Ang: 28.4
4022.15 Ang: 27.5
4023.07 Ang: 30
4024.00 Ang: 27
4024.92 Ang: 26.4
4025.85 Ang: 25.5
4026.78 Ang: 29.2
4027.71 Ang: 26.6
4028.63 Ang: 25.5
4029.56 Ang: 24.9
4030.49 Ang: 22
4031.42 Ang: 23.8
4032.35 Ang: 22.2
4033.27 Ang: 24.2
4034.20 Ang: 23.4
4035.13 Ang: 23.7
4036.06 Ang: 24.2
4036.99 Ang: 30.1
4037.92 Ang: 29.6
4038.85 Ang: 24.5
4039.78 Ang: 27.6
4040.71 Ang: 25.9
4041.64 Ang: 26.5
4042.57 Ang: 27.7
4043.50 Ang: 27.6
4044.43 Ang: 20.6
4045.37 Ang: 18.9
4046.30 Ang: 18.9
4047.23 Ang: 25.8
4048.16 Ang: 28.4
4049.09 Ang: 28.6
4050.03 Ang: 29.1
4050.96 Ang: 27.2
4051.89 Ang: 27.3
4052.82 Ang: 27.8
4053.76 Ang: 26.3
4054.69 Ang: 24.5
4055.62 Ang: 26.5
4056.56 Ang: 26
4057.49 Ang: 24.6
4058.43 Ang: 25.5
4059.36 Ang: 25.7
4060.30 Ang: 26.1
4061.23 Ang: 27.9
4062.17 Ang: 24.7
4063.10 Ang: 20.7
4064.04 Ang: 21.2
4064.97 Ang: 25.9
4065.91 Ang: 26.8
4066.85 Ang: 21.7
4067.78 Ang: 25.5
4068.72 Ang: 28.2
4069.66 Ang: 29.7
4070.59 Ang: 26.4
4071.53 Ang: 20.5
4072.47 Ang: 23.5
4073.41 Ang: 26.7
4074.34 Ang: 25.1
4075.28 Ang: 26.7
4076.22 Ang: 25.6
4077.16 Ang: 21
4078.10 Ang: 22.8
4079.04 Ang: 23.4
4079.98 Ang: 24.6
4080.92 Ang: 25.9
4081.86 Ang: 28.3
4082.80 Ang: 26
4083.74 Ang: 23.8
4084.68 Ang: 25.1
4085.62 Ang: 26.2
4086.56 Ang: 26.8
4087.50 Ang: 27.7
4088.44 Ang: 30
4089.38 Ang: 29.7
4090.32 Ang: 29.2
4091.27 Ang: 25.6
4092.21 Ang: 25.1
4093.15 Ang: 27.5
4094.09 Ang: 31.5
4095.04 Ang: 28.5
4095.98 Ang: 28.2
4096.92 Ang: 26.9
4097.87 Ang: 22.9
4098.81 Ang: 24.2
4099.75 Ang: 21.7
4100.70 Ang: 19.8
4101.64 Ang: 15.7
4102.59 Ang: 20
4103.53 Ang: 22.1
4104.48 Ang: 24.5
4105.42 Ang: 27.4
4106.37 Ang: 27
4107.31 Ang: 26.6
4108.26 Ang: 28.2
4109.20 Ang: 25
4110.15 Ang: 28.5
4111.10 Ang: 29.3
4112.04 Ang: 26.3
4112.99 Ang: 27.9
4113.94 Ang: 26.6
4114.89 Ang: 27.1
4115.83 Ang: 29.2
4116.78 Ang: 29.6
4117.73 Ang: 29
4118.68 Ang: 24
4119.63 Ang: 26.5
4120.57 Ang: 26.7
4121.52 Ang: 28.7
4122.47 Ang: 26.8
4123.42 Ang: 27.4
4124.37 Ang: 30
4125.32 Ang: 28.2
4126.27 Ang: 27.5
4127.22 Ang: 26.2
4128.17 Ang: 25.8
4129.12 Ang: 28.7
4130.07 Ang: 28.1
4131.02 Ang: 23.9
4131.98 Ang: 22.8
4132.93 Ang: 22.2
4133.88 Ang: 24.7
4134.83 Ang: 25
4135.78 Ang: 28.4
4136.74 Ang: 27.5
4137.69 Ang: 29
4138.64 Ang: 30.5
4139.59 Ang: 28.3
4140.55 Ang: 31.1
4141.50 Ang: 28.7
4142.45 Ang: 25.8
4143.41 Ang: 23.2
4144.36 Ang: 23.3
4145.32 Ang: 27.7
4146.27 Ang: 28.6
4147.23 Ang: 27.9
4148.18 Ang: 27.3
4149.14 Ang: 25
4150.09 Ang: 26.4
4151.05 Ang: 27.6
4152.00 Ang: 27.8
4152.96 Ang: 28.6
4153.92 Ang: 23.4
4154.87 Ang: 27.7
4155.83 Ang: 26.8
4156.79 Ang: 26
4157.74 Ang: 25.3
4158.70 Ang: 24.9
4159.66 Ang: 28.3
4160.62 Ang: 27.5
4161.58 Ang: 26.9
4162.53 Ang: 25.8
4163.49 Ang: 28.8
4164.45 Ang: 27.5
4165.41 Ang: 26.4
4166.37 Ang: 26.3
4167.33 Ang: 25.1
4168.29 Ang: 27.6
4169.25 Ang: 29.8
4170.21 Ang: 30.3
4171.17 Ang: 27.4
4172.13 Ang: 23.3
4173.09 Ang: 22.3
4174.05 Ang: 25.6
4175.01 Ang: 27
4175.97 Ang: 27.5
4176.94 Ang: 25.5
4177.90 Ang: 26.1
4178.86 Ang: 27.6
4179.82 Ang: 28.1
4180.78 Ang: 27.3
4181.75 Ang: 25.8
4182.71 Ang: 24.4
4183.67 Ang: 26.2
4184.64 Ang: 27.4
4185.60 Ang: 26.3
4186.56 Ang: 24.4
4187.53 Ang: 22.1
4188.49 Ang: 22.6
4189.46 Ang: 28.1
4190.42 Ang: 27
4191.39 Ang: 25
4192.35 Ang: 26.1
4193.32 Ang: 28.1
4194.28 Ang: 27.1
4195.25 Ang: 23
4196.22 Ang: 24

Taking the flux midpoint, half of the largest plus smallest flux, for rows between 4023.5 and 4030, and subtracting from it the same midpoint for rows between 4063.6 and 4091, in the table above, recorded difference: 1.8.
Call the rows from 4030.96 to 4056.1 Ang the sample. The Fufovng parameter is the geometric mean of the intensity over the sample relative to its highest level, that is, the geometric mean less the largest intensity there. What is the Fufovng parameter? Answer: -4.69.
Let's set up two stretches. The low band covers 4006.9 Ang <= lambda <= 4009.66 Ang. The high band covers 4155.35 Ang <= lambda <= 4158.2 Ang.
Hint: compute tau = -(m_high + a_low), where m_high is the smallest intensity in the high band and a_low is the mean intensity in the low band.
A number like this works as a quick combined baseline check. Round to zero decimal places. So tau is -52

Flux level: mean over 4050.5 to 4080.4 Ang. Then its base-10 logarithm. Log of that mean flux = 1.40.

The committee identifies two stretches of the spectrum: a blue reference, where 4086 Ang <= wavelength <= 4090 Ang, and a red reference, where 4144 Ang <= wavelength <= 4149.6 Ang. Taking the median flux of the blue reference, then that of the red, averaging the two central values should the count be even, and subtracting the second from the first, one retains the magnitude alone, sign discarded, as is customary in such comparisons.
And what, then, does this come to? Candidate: 1.2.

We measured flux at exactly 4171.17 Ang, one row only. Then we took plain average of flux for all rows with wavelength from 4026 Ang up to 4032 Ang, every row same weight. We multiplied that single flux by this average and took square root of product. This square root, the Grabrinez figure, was 26.3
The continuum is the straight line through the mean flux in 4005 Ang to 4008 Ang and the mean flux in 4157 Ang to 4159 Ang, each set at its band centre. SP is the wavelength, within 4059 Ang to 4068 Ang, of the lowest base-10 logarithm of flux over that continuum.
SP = 4063.10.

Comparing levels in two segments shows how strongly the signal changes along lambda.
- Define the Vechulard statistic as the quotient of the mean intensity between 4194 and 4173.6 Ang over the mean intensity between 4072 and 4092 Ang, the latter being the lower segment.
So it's 1.01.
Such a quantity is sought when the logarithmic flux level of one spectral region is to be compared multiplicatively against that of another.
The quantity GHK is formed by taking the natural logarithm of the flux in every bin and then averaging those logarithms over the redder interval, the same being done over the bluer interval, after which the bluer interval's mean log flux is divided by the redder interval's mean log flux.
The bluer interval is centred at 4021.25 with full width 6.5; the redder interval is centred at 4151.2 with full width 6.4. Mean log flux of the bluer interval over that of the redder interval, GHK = 1.00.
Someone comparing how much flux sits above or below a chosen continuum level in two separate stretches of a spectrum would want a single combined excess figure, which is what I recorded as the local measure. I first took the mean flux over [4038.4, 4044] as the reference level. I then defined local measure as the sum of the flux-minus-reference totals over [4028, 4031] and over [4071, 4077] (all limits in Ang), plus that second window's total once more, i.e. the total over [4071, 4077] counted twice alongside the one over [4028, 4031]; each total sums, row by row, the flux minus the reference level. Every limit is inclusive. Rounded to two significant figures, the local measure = -31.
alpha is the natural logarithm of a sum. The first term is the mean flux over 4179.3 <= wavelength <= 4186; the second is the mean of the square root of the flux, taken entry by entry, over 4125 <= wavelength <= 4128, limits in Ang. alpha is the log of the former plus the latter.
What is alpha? 3.46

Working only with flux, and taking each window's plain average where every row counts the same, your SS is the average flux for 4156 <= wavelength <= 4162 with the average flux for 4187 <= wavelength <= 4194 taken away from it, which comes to 0.9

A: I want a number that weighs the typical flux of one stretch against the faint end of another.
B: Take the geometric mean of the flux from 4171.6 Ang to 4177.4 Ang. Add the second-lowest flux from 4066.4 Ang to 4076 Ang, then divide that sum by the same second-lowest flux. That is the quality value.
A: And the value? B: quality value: 2.16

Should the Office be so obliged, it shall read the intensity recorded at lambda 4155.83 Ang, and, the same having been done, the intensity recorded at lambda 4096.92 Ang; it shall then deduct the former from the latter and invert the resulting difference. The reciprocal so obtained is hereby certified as 10.0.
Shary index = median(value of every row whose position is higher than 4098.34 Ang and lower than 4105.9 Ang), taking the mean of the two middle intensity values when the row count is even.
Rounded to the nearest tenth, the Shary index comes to 21.9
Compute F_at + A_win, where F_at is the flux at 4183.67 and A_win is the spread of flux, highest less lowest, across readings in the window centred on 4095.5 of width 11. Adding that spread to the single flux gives 37.9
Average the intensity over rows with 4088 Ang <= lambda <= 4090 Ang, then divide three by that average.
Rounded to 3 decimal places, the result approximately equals 0.101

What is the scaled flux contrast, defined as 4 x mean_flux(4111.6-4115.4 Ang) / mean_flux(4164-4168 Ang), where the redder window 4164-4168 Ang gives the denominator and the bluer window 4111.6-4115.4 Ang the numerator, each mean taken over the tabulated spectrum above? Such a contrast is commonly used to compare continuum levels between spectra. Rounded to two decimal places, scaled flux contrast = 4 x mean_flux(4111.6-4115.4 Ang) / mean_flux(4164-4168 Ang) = 4.10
